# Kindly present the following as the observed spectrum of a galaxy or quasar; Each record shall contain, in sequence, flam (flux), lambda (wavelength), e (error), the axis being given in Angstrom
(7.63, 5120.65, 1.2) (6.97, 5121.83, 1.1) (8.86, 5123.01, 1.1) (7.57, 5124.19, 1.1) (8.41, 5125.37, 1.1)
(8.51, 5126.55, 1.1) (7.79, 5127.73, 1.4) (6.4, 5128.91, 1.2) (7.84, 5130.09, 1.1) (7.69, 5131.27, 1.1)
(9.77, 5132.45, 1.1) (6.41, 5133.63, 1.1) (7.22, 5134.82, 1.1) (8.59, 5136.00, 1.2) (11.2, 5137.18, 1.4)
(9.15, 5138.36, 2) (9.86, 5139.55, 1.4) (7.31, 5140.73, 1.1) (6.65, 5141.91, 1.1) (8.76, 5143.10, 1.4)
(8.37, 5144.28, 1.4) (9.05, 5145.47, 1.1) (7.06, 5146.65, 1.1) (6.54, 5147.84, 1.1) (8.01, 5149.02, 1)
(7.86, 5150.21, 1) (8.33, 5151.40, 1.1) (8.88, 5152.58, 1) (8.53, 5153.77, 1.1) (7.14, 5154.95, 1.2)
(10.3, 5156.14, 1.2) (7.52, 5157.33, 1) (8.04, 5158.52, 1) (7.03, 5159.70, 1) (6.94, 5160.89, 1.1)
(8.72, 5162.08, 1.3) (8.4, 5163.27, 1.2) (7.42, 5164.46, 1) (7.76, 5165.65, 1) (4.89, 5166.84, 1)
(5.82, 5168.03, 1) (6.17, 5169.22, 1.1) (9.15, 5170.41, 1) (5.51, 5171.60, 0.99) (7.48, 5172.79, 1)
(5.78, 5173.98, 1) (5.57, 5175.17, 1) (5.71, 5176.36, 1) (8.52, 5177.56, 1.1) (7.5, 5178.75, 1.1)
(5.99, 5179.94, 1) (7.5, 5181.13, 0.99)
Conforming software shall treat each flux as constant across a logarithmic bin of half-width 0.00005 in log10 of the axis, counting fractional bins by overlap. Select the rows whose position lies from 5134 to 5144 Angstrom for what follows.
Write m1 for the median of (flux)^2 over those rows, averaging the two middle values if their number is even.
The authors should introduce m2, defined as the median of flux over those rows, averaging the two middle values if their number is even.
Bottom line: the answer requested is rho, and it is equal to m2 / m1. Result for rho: 0.12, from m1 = 75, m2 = 8.7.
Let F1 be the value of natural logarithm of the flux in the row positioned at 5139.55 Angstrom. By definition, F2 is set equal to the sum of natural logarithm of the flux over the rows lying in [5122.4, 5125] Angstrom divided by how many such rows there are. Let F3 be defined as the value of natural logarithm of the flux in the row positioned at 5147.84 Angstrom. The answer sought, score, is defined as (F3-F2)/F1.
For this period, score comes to -0.10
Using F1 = 2.29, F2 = 2.10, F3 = 1.88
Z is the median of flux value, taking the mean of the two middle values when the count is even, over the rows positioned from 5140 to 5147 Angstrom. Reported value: 7.84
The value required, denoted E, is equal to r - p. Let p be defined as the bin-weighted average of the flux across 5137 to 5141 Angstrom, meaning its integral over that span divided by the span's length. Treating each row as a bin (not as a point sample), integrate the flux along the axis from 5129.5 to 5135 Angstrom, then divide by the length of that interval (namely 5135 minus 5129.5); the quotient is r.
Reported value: -1.5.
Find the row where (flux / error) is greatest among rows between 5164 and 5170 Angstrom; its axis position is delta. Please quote 5165.65 Angstrom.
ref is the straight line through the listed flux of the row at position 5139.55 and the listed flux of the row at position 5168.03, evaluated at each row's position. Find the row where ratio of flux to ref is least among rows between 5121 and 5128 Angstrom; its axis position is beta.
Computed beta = 5121.83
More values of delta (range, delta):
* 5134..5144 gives 5137.18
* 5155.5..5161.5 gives 5156.14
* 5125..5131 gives 5126.55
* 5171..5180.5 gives 5177.56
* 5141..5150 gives 5145.47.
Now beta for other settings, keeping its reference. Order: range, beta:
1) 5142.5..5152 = 5147.84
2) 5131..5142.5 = 5133.63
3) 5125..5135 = 5128.91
